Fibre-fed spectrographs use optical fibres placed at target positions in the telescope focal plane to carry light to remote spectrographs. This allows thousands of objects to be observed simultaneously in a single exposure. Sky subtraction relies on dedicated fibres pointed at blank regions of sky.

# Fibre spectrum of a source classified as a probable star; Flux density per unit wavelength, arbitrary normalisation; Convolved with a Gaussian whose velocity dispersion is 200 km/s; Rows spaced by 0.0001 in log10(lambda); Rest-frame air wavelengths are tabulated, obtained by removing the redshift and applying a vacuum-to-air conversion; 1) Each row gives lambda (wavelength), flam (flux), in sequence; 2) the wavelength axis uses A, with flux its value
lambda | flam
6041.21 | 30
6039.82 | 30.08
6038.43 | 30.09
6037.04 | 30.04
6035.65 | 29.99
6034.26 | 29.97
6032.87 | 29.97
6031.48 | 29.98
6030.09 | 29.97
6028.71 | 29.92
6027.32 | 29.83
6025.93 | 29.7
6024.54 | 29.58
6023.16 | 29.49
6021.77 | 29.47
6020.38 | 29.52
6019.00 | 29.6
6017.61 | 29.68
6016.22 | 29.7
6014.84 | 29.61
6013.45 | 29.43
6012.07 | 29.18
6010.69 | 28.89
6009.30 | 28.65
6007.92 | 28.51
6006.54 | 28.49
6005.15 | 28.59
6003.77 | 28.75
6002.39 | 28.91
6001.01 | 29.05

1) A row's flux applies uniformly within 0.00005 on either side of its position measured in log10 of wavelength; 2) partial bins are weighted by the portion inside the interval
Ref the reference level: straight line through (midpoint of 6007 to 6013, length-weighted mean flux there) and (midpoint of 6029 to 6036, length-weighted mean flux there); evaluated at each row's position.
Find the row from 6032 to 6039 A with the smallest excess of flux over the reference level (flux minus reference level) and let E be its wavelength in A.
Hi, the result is 6038.43 A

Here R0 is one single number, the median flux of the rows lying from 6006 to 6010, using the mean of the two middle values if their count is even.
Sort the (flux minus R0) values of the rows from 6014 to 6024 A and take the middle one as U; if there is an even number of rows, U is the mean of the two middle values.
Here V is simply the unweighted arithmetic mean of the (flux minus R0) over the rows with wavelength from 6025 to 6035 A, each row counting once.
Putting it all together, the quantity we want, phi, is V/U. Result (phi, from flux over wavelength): 1.3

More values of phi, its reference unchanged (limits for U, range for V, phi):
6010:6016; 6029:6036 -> 1.8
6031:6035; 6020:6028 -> 0.7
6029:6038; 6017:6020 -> 0.8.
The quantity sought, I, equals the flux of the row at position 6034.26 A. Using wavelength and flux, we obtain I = 29.97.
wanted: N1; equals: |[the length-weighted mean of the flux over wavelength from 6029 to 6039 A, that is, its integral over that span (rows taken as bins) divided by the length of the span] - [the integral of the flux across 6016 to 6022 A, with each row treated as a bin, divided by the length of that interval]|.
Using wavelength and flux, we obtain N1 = 0.4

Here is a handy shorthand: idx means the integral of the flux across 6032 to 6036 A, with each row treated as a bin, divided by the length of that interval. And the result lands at 30.0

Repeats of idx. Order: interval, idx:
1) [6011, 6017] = 29.5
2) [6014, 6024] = 29.6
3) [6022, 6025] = 29.6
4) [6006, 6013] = 28.8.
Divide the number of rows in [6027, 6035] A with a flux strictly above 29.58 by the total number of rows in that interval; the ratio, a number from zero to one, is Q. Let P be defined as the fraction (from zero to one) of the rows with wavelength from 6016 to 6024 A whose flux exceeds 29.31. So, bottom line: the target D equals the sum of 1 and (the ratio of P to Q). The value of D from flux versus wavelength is 2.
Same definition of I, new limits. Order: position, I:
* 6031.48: 29.98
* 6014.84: 29.61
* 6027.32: 29.83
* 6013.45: 29.43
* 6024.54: 29.58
